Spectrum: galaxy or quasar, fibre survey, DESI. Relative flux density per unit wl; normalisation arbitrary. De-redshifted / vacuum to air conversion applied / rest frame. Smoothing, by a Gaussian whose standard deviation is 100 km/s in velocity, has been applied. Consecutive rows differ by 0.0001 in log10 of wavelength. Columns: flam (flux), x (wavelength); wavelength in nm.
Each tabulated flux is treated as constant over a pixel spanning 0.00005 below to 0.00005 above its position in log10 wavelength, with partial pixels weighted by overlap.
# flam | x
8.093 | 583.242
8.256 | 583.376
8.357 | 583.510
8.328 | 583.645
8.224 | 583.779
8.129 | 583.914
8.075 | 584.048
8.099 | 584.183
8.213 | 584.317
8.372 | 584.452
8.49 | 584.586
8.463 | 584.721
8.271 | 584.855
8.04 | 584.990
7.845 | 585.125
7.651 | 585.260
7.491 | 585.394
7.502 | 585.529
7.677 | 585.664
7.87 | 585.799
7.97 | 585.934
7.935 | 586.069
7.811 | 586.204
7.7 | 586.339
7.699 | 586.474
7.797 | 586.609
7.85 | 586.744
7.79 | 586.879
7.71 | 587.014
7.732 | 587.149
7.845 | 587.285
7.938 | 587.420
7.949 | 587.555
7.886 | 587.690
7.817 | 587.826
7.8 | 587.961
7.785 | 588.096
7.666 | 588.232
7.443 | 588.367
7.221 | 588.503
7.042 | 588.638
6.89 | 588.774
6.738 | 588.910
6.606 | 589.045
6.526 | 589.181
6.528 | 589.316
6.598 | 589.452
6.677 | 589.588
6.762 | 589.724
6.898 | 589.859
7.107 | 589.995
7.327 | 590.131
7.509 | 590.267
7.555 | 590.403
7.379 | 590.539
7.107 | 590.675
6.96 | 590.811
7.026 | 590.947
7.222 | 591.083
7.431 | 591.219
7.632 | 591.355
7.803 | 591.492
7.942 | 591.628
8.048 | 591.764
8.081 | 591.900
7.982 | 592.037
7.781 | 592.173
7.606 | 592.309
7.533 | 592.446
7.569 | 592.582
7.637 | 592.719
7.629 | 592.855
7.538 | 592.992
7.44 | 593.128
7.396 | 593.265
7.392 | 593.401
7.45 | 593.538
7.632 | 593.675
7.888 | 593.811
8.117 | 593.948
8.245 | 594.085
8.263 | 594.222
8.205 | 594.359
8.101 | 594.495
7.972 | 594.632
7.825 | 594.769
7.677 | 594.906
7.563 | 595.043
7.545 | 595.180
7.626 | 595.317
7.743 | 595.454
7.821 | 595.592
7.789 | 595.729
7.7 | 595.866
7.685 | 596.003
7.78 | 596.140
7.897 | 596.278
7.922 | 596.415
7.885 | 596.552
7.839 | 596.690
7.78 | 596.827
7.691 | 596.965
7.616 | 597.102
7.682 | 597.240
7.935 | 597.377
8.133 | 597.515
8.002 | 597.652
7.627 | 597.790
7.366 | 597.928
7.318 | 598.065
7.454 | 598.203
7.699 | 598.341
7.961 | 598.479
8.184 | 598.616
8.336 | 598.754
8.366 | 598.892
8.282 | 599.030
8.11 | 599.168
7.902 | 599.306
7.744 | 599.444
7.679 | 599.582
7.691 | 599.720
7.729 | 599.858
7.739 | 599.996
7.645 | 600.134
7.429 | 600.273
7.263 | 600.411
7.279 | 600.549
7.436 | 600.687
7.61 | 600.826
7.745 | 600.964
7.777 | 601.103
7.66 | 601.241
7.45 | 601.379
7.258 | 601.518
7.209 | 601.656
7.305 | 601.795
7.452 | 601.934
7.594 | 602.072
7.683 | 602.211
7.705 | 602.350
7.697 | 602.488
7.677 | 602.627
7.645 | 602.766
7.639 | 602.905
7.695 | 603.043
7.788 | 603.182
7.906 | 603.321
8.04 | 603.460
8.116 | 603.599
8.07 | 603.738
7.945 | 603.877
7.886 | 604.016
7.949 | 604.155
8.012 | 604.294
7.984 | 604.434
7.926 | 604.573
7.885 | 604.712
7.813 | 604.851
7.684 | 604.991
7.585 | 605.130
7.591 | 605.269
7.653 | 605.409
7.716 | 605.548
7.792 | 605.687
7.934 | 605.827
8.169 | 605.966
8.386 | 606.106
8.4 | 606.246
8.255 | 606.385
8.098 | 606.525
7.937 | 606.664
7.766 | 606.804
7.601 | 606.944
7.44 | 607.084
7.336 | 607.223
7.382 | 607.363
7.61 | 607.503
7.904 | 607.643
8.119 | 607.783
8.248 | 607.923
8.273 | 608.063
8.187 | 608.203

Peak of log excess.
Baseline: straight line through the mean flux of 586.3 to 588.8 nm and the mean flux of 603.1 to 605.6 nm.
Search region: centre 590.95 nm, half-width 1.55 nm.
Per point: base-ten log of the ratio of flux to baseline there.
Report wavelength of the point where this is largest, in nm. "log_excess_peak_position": 591.900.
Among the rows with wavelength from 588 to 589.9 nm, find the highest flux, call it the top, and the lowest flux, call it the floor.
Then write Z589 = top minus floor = 1.3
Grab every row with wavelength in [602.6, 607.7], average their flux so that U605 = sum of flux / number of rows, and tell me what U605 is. 7.84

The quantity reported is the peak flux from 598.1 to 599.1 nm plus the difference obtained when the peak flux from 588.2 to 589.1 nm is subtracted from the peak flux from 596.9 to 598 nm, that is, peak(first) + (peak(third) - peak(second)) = 8.8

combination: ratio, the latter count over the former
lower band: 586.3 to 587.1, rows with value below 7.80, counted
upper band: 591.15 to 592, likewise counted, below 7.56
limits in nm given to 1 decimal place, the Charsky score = 0.2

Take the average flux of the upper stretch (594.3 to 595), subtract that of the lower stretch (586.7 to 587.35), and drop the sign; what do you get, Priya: 0.17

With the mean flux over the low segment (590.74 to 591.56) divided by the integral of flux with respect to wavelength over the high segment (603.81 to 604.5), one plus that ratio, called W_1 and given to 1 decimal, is 2.3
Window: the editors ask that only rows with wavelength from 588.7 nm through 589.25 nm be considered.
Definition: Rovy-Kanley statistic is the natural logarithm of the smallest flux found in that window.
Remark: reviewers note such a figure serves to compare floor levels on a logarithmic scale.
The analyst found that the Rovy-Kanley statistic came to 1.876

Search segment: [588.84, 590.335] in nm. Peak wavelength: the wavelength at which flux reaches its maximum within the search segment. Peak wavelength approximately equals 590.267 nm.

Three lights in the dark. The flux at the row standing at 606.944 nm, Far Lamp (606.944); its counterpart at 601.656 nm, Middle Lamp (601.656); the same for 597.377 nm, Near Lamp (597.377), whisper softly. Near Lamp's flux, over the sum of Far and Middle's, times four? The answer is 2.14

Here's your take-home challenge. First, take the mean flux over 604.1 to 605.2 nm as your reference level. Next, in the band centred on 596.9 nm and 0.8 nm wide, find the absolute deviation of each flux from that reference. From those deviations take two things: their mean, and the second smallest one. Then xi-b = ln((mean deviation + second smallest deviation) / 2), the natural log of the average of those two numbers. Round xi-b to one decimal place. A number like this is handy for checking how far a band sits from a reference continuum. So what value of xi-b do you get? -2.6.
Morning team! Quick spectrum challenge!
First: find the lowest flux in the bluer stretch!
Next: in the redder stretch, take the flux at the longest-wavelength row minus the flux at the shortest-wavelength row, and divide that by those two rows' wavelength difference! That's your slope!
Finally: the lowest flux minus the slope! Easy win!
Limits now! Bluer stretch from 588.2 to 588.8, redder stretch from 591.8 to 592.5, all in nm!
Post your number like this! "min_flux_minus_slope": 7.9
